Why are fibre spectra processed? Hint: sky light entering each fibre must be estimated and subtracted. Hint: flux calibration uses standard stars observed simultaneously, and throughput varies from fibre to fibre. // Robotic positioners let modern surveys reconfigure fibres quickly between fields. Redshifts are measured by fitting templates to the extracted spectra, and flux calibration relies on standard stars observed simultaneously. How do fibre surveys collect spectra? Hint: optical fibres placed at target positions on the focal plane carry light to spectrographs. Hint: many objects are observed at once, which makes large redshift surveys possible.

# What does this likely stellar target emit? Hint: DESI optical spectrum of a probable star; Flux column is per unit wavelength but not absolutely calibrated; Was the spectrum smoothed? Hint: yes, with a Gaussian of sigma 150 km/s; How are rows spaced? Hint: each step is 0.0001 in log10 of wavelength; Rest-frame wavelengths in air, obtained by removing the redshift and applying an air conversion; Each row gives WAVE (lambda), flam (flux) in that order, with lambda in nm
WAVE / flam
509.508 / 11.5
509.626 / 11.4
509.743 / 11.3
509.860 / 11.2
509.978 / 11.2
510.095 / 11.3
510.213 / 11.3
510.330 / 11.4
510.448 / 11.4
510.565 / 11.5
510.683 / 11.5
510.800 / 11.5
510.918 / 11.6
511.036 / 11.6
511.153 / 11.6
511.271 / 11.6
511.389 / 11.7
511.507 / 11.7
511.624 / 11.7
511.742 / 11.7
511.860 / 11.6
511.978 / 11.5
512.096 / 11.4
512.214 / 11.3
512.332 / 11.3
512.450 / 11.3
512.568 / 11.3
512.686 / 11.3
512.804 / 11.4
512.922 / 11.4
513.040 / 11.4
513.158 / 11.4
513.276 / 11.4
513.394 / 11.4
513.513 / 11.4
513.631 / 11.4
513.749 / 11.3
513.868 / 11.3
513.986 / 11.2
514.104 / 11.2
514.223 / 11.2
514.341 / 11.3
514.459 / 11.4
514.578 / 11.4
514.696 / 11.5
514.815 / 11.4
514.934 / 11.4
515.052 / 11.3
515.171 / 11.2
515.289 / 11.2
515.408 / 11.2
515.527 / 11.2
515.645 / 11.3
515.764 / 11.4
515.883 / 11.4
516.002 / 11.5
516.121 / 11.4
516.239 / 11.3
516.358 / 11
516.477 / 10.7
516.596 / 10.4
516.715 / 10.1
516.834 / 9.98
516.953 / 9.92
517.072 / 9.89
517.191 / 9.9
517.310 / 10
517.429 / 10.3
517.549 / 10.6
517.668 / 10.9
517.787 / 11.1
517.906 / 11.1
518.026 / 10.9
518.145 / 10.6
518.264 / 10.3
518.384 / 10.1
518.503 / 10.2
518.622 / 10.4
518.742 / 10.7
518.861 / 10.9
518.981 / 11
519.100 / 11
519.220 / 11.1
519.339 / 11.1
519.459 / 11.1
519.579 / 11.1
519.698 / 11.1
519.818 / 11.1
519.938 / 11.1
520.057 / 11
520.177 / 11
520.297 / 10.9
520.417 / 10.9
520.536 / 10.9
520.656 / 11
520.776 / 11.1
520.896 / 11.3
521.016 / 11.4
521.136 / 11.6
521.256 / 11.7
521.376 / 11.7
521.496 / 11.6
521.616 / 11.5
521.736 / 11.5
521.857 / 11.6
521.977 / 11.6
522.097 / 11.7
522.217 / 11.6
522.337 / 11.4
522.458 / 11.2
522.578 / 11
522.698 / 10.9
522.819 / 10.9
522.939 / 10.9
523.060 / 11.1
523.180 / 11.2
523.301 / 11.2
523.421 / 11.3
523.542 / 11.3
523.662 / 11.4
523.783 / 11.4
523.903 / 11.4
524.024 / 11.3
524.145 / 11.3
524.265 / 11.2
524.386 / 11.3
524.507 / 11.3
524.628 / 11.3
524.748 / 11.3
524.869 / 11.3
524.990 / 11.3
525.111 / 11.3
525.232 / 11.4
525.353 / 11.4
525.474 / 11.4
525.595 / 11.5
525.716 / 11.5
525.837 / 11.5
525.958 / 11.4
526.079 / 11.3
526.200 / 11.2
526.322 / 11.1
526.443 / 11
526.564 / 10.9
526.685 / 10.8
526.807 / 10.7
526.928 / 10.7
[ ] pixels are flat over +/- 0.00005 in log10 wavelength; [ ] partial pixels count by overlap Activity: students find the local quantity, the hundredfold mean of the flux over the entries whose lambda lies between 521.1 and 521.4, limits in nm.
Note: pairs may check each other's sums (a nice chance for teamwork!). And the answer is 1167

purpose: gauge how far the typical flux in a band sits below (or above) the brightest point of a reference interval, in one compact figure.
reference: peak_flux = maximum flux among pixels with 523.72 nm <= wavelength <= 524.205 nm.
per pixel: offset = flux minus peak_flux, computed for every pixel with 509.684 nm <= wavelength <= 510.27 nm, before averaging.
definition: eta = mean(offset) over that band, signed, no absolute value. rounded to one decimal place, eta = -0.1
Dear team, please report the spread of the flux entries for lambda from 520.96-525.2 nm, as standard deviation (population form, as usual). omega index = 0.22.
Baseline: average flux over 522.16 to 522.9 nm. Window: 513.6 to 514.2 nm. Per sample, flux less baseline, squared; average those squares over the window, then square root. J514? 0.14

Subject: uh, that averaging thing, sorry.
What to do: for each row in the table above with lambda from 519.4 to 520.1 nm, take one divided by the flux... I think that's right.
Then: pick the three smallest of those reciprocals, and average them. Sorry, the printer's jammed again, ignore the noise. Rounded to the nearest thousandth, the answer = 0.090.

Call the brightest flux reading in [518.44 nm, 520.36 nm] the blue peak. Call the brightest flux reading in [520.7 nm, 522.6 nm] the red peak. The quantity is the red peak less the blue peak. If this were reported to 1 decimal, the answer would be 0.6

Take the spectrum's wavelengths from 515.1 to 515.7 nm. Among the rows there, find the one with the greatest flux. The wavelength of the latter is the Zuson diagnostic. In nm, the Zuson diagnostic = 515.645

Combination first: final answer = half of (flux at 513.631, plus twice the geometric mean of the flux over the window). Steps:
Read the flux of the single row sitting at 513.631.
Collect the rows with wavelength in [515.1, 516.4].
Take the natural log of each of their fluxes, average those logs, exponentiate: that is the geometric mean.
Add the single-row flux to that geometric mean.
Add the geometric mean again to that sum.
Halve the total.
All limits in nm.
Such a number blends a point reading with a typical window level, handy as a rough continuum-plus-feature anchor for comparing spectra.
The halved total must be 17.0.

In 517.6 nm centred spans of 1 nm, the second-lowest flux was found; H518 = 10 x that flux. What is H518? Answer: 100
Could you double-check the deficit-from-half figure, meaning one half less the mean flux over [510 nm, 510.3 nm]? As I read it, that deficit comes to -10.8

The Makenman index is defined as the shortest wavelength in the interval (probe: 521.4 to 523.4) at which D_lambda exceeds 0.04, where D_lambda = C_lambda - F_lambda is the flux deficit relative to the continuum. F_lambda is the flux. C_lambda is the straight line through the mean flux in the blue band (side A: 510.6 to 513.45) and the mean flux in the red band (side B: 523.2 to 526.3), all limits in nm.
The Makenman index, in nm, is 522.458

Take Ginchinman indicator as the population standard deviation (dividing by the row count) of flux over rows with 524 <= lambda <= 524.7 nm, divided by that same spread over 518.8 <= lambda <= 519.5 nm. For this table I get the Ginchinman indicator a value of 0.50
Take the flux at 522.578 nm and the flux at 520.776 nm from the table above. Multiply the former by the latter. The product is 122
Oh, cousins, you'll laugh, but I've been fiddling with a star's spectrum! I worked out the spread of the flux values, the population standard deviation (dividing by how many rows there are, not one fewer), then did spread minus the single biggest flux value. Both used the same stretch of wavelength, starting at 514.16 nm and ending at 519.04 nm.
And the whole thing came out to -11.0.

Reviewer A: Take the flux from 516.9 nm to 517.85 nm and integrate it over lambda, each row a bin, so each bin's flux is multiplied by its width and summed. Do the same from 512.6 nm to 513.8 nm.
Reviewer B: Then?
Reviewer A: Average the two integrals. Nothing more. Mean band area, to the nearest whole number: 12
